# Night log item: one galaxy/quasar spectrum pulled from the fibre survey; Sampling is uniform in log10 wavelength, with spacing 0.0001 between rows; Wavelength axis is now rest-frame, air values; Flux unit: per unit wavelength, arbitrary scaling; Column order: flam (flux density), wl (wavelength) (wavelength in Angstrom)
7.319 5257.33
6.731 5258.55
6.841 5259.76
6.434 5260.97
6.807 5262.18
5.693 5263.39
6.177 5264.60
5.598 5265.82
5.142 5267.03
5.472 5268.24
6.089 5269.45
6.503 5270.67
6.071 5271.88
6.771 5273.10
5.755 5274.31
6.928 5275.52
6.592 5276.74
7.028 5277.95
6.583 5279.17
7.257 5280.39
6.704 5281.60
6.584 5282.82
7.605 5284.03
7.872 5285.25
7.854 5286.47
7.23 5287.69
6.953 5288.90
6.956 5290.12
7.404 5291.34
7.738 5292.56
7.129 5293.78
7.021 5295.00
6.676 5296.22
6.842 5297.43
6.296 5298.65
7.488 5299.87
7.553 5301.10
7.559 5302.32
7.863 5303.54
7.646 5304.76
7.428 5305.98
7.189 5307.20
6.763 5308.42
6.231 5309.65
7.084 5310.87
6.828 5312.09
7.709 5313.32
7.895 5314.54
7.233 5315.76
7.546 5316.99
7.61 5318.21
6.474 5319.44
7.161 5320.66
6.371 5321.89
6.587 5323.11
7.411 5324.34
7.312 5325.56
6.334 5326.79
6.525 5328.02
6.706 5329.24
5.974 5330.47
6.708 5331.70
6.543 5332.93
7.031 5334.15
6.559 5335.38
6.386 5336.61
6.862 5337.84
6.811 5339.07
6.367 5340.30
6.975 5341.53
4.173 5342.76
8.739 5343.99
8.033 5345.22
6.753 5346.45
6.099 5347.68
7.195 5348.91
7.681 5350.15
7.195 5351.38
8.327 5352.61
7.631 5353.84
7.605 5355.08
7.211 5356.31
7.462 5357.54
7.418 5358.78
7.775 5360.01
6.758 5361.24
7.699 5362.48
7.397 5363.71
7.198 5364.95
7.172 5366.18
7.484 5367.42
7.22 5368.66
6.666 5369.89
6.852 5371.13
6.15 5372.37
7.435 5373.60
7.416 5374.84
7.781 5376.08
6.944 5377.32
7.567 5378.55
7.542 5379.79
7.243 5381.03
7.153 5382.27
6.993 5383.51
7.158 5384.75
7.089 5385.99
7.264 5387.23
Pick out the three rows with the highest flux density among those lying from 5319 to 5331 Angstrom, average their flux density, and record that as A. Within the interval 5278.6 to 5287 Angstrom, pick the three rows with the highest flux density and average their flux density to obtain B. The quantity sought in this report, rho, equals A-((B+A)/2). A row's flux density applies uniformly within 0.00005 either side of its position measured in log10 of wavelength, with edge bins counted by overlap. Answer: -0.24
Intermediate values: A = 7.29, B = 7.8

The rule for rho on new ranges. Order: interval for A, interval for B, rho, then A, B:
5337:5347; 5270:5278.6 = 0.50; 7.92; 6.9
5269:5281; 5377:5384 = -0.19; 7.07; 7.5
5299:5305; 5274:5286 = 0.06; 7.69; 7.6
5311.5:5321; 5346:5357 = -0.07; 7.74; 7.9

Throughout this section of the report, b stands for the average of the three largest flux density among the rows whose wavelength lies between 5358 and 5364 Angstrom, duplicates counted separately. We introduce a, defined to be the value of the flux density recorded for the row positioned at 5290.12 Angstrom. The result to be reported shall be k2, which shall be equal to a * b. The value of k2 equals 53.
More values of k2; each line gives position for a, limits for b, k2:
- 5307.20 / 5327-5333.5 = 48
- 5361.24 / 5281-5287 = 53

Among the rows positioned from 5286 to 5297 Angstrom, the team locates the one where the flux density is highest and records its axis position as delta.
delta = 5286.47 Angstrom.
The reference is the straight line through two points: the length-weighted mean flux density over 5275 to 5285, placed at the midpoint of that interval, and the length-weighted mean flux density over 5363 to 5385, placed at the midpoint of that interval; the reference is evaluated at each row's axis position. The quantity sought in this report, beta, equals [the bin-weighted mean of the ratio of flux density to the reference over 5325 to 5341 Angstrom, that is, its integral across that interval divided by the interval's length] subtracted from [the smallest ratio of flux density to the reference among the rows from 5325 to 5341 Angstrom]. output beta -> -0.09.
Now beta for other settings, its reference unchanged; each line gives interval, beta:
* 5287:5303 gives -0.12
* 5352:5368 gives -0.10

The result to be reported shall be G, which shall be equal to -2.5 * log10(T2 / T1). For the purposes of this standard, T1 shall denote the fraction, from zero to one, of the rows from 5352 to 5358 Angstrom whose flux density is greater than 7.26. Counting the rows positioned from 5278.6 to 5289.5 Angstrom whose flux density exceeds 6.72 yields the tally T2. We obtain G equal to -2.19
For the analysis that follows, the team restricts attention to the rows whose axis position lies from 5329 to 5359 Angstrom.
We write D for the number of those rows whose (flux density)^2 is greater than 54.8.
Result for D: 8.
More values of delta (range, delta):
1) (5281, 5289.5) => 5285.25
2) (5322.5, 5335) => 5324.34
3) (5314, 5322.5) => 5314.54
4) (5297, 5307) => 5303.54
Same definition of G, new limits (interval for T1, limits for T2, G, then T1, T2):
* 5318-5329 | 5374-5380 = -2.94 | 0.33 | 5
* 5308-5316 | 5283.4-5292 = -3.47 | 0.29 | 7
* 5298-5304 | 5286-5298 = -2.63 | 0.80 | 9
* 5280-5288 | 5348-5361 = -3.42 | 0.43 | 10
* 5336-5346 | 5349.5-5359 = -3.76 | 0.25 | 8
